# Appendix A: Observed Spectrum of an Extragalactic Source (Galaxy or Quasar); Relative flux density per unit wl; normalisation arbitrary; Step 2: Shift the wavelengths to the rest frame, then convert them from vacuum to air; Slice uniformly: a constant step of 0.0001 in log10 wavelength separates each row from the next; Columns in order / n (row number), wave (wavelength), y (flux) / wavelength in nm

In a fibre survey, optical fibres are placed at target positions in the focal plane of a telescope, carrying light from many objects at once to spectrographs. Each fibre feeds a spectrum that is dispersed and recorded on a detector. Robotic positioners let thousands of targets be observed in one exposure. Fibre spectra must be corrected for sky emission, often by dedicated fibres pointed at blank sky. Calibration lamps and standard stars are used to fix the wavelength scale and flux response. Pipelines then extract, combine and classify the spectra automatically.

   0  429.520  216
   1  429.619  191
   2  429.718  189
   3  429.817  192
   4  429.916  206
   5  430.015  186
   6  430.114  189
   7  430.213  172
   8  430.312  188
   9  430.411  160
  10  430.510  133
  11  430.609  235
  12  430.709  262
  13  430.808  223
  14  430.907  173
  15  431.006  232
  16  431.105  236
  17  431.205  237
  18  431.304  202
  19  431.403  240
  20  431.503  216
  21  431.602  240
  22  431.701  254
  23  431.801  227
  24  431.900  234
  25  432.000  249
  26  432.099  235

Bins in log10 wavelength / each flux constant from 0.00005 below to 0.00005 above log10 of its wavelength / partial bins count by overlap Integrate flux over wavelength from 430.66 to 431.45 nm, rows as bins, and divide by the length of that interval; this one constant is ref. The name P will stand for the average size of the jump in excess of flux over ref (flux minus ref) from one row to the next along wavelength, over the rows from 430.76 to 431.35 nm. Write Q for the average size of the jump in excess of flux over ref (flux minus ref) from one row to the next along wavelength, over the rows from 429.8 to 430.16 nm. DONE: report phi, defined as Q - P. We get -17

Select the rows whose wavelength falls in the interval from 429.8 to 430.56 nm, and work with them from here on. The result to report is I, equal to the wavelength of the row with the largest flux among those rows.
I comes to 429.916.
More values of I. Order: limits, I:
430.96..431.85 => 431.701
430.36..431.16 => 430.709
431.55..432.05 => 431.701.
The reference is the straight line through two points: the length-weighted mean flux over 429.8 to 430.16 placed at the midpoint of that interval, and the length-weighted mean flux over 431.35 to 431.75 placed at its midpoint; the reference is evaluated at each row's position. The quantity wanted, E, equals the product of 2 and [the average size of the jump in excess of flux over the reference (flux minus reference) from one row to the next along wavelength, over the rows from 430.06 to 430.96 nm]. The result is 78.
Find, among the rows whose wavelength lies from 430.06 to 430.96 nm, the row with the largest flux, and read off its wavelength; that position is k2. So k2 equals 430.709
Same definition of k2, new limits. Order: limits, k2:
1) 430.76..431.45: 431.403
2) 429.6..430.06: 429.916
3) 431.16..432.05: 431.701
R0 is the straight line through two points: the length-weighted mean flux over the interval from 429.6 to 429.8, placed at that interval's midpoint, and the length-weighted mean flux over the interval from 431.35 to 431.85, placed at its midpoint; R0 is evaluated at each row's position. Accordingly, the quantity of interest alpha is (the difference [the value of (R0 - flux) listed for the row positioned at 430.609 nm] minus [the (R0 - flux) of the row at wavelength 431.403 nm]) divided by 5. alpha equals -3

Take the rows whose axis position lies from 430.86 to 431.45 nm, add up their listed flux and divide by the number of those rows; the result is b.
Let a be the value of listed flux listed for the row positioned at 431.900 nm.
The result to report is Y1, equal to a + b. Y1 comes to 454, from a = 234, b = 220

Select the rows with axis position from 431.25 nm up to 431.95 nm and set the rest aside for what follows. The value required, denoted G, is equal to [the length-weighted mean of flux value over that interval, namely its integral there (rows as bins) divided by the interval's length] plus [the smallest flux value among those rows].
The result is 433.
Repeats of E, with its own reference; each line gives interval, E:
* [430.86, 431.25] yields 40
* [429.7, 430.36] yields 22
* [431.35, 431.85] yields 45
